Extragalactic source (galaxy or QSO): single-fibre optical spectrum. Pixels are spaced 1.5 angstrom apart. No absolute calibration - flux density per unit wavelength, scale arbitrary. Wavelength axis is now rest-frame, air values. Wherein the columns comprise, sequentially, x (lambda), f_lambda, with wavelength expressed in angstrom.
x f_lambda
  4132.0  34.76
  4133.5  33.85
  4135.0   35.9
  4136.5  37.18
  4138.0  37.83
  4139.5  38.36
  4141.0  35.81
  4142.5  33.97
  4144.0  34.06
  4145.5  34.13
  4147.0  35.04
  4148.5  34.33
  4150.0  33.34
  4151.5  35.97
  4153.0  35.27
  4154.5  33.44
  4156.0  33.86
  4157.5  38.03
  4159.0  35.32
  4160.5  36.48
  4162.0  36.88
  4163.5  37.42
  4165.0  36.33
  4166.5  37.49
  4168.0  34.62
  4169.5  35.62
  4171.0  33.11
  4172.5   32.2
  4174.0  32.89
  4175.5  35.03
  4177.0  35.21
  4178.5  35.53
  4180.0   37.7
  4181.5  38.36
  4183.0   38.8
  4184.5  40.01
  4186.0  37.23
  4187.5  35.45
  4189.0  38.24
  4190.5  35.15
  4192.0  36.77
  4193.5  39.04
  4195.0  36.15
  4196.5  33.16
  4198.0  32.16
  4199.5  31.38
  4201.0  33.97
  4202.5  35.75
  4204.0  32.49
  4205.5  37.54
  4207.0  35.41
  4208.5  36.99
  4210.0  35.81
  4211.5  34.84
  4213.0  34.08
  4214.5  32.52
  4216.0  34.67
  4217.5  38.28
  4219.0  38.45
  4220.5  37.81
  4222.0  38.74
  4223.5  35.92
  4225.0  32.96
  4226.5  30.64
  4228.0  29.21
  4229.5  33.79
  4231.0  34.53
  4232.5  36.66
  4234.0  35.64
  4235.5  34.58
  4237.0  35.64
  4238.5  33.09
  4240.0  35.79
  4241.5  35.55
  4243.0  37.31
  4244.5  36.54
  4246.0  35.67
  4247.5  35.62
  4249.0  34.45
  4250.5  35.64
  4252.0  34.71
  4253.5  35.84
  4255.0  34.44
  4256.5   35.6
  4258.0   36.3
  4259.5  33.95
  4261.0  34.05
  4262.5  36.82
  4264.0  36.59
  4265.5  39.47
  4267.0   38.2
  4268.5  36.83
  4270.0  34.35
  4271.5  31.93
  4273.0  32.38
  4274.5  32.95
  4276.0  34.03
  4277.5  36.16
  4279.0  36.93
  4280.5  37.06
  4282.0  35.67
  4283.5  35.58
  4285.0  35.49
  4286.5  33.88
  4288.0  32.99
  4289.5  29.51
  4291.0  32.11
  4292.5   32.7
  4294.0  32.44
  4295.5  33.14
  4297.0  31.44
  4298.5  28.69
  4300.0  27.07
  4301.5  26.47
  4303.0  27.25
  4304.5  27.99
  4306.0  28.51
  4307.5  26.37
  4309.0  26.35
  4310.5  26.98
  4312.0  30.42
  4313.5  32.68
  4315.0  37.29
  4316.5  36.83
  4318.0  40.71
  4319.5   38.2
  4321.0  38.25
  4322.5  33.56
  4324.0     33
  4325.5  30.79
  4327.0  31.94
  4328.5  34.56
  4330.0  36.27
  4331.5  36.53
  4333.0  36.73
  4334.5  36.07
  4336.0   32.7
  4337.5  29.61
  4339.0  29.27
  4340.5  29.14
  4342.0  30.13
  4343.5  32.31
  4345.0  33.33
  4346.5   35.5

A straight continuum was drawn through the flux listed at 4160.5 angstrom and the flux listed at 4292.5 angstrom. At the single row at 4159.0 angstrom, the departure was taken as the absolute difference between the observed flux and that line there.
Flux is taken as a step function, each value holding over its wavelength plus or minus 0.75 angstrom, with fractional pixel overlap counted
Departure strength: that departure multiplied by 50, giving 60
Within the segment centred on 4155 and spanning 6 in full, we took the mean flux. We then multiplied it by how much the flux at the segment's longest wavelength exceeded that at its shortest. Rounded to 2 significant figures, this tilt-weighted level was 97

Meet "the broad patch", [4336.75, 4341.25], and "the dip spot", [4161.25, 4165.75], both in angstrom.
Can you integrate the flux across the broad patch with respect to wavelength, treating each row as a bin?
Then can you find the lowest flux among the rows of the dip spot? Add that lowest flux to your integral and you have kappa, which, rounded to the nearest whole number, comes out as 168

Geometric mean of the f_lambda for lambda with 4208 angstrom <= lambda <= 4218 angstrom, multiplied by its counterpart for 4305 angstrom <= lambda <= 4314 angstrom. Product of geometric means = 1004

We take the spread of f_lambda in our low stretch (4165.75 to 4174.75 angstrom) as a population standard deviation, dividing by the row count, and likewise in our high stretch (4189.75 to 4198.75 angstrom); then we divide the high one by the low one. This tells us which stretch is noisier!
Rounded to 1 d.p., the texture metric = 1.3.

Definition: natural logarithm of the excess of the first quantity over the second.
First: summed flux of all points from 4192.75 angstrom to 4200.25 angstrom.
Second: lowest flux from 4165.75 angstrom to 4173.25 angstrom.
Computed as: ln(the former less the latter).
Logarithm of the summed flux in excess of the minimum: 4.94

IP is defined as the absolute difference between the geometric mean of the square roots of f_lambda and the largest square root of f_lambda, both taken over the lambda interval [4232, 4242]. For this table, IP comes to 0.12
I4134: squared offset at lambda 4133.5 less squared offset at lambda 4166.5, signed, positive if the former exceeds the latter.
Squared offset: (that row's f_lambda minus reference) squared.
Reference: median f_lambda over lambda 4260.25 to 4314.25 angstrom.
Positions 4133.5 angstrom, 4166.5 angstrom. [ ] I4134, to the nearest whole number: -21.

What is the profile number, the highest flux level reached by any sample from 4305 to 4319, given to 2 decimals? 40.71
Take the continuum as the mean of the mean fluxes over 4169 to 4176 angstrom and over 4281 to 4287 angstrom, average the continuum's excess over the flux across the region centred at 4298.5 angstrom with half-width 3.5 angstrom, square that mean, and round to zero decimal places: 26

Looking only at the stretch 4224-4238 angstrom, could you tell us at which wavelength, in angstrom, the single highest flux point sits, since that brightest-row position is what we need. 4232.5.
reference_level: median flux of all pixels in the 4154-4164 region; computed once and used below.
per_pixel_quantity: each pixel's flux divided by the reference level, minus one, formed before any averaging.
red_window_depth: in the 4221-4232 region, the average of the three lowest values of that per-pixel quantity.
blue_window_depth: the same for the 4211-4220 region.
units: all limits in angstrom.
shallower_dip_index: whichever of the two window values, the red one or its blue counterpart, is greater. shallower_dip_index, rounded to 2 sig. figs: -0.075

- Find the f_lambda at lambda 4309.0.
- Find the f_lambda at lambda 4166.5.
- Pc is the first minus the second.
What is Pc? -11.1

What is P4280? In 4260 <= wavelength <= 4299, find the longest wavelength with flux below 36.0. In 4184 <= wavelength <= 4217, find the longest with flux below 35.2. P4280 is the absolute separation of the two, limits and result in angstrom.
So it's 82.5 angstrom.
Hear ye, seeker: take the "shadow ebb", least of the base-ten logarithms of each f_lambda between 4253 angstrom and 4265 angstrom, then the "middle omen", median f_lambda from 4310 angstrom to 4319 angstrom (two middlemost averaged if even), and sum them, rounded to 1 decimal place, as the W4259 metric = 36.3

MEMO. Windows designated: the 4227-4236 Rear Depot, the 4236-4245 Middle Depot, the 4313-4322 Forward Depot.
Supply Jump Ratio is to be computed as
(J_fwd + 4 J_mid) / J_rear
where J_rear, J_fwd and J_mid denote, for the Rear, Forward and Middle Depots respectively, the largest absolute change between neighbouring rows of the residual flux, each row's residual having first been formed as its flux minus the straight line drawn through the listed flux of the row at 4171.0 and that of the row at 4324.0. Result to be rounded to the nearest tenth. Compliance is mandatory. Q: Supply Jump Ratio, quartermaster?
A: 3.4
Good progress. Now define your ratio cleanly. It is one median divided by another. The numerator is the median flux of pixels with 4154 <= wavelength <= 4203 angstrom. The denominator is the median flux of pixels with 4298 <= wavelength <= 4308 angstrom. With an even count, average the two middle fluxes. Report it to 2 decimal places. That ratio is 1.31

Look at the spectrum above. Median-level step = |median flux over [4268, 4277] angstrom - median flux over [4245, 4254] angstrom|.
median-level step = 2.1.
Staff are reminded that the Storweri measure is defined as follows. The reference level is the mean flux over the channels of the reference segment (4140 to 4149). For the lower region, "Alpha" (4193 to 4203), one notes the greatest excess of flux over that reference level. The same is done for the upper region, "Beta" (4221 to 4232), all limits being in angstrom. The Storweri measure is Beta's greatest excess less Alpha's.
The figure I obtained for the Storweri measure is 0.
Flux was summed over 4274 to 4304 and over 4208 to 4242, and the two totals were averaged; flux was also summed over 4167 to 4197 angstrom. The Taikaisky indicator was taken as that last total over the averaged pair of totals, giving 0.99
